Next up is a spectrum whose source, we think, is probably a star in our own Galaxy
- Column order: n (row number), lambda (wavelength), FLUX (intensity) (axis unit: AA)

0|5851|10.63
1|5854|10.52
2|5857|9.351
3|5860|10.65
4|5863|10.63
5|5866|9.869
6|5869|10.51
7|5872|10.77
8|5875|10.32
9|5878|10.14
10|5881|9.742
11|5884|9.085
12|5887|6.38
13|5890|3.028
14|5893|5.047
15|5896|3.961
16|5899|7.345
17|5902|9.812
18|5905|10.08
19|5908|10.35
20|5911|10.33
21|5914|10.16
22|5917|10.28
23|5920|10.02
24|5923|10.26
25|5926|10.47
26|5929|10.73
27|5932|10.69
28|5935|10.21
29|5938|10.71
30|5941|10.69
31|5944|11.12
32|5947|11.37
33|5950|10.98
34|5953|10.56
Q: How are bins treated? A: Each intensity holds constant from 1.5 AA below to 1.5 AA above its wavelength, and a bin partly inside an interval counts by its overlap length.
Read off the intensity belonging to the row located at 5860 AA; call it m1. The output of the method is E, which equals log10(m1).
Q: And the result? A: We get 1.03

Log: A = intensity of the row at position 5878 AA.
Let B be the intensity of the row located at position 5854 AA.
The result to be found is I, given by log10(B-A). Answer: -0.42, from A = 10.14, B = 10.52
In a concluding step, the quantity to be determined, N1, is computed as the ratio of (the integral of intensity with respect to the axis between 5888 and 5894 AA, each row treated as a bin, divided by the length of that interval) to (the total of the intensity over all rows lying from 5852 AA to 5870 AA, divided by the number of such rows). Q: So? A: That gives 0.40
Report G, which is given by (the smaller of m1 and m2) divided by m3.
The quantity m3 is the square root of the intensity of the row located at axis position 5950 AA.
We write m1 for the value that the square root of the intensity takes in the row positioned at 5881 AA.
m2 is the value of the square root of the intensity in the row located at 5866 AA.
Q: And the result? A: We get 0.94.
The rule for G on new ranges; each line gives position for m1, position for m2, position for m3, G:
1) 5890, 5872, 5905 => 0.55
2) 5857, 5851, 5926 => 0.95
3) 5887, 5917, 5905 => 0.80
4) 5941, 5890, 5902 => 0.56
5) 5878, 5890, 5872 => 0.53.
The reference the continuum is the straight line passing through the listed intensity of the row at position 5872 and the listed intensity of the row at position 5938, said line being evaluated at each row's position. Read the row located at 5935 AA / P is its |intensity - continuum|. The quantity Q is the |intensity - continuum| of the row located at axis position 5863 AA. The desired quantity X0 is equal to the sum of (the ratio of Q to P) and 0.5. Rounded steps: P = 0.5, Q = 0.1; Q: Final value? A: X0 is 1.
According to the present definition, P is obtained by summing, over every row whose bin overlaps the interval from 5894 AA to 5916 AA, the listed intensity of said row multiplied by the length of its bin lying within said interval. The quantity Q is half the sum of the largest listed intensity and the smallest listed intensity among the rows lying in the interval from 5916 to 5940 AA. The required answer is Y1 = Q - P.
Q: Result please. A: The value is -183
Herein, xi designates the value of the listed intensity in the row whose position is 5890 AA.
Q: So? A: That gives 3.028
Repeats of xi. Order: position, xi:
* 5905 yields 10.08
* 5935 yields 10.21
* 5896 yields 3.961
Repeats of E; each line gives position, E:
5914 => 1.01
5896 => 0.60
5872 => 1.03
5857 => 0.97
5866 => 0.99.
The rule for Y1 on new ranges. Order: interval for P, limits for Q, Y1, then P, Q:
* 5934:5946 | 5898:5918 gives -120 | 129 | 8.8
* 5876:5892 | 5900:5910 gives -113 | 123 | 10.1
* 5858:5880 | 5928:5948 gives -217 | 228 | 10.8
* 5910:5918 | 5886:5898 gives -77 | 82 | 4.7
